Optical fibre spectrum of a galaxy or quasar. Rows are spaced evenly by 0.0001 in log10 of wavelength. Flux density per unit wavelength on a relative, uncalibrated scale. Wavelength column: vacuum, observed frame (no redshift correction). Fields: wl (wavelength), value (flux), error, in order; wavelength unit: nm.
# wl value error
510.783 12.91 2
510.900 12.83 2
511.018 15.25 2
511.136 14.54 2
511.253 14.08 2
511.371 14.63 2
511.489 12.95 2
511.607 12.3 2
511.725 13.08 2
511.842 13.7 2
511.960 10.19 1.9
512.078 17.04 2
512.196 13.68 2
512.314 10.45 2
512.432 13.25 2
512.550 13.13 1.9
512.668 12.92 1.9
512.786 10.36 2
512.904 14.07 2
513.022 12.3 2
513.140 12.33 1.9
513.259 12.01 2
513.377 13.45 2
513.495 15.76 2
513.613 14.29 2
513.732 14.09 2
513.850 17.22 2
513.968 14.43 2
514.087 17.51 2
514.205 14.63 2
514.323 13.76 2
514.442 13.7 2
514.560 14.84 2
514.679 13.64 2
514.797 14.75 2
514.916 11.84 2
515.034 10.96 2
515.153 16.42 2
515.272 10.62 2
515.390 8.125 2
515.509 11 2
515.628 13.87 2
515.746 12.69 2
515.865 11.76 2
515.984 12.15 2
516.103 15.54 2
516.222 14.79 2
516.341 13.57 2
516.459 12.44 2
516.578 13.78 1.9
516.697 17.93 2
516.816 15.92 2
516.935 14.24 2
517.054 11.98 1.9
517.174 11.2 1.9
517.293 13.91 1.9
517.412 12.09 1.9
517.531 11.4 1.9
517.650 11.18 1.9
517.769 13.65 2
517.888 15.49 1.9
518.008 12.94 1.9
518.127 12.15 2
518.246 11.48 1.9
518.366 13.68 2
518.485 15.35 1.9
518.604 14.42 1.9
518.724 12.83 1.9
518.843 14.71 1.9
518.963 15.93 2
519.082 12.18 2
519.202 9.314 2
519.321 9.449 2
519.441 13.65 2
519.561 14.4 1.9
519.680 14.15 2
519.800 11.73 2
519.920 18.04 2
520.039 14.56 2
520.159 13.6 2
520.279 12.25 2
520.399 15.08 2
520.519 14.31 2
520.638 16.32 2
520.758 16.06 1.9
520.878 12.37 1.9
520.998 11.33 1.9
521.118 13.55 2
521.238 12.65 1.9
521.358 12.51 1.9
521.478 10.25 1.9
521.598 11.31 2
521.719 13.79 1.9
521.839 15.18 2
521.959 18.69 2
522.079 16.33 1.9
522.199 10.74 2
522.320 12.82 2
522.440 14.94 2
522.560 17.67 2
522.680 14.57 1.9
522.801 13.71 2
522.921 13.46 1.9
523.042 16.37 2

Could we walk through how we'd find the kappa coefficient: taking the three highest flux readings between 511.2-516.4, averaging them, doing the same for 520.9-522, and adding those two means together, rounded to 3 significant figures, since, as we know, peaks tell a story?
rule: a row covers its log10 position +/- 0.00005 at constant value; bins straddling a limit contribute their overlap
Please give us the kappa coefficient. 33.1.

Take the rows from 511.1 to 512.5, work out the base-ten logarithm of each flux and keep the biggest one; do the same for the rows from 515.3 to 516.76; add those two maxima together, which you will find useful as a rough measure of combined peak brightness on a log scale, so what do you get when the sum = 2.49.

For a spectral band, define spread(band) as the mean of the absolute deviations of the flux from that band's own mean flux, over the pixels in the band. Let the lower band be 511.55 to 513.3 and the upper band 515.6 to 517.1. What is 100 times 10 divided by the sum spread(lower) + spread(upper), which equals 386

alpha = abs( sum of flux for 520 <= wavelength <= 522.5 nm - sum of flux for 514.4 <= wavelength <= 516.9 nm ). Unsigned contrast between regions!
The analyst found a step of 8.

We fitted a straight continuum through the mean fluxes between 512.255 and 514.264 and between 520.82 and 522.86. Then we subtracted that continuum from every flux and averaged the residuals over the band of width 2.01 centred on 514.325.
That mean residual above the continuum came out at 0.6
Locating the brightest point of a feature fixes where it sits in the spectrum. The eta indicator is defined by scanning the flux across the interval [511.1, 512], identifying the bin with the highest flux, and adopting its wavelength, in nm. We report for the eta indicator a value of 511.371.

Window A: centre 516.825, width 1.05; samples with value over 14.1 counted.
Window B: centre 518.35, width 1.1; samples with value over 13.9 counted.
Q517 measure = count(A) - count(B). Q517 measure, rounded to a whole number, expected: -1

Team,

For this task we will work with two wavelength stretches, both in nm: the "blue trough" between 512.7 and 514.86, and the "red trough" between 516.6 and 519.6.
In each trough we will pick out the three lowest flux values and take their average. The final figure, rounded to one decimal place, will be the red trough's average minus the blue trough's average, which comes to -1.6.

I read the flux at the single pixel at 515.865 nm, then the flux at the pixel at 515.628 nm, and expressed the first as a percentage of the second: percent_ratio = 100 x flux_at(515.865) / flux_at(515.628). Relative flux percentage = 85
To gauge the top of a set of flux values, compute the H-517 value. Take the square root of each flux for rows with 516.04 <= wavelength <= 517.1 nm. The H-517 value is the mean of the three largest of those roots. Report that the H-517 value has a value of 4.06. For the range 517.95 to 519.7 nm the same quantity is 3.91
